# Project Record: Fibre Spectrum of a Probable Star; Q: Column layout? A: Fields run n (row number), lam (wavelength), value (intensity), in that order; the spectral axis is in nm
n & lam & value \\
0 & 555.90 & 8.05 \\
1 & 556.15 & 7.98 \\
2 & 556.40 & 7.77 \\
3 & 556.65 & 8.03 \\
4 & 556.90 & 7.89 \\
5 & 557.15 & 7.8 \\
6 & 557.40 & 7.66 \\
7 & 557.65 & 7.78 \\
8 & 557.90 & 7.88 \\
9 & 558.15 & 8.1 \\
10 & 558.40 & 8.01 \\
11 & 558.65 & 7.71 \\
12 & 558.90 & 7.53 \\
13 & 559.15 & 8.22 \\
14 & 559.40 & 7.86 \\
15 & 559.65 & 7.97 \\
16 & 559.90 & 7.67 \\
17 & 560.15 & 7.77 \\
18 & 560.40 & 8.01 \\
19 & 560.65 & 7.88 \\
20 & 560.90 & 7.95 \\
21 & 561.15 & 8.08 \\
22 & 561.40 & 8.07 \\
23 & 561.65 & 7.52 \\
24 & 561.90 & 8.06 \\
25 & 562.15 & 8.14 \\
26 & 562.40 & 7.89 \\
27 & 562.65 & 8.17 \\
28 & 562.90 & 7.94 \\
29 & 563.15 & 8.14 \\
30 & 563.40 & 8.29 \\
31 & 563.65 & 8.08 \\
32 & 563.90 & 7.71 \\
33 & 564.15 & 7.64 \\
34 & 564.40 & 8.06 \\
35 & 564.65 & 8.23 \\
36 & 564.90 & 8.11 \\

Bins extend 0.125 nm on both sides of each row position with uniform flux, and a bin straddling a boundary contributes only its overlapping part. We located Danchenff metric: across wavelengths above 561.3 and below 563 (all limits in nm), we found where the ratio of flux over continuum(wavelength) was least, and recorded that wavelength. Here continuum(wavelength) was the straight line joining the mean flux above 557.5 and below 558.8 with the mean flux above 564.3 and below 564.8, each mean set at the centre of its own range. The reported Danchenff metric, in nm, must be 561.65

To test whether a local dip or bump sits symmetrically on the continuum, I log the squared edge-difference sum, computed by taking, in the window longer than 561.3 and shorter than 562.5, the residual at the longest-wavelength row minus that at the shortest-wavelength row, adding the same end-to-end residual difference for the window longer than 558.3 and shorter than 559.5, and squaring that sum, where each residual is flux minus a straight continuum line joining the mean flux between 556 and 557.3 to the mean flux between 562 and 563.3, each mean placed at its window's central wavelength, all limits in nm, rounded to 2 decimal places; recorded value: 0.15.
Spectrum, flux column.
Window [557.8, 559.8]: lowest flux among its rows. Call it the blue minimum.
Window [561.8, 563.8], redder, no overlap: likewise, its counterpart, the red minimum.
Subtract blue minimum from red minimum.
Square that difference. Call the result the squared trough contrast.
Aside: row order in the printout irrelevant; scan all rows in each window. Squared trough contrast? 0.130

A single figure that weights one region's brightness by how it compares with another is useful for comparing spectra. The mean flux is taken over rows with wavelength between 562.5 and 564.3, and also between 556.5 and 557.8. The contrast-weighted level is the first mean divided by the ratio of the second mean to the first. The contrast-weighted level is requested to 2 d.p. 8.16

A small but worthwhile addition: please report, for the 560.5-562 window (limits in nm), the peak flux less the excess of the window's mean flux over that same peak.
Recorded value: 8.2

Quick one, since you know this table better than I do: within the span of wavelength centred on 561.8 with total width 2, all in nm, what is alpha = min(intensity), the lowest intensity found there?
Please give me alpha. 7.52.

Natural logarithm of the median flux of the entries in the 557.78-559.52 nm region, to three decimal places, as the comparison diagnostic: 2.064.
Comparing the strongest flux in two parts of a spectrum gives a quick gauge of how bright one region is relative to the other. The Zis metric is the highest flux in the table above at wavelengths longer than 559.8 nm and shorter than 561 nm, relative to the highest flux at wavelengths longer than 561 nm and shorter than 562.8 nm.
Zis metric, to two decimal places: 0.98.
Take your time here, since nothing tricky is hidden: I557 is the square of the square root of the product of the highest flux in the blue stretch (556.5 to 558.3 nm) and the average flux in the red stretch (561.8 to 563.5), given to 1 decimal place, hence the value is 65.5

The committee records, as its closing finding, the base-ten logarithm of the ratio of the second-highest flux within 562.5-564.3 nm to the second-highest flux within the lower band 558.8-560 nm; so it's 0.011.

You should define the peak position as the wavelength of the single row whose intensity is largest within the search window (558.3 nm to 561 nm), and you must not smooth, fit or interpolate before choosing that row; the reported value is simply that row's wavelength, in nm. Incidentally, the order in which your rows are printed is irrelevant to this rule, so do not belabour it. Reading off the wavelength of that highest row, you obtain 559.15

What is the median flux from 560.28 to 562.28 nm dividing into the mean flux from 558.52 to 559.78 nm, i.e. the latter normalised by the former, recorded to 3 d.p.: 0.978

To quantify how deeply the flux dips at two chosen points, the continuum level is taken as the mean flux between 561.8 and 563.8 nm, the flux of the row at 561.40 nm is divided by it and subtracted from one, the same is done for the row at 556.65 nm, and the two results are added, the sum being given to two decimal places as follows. 0.01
